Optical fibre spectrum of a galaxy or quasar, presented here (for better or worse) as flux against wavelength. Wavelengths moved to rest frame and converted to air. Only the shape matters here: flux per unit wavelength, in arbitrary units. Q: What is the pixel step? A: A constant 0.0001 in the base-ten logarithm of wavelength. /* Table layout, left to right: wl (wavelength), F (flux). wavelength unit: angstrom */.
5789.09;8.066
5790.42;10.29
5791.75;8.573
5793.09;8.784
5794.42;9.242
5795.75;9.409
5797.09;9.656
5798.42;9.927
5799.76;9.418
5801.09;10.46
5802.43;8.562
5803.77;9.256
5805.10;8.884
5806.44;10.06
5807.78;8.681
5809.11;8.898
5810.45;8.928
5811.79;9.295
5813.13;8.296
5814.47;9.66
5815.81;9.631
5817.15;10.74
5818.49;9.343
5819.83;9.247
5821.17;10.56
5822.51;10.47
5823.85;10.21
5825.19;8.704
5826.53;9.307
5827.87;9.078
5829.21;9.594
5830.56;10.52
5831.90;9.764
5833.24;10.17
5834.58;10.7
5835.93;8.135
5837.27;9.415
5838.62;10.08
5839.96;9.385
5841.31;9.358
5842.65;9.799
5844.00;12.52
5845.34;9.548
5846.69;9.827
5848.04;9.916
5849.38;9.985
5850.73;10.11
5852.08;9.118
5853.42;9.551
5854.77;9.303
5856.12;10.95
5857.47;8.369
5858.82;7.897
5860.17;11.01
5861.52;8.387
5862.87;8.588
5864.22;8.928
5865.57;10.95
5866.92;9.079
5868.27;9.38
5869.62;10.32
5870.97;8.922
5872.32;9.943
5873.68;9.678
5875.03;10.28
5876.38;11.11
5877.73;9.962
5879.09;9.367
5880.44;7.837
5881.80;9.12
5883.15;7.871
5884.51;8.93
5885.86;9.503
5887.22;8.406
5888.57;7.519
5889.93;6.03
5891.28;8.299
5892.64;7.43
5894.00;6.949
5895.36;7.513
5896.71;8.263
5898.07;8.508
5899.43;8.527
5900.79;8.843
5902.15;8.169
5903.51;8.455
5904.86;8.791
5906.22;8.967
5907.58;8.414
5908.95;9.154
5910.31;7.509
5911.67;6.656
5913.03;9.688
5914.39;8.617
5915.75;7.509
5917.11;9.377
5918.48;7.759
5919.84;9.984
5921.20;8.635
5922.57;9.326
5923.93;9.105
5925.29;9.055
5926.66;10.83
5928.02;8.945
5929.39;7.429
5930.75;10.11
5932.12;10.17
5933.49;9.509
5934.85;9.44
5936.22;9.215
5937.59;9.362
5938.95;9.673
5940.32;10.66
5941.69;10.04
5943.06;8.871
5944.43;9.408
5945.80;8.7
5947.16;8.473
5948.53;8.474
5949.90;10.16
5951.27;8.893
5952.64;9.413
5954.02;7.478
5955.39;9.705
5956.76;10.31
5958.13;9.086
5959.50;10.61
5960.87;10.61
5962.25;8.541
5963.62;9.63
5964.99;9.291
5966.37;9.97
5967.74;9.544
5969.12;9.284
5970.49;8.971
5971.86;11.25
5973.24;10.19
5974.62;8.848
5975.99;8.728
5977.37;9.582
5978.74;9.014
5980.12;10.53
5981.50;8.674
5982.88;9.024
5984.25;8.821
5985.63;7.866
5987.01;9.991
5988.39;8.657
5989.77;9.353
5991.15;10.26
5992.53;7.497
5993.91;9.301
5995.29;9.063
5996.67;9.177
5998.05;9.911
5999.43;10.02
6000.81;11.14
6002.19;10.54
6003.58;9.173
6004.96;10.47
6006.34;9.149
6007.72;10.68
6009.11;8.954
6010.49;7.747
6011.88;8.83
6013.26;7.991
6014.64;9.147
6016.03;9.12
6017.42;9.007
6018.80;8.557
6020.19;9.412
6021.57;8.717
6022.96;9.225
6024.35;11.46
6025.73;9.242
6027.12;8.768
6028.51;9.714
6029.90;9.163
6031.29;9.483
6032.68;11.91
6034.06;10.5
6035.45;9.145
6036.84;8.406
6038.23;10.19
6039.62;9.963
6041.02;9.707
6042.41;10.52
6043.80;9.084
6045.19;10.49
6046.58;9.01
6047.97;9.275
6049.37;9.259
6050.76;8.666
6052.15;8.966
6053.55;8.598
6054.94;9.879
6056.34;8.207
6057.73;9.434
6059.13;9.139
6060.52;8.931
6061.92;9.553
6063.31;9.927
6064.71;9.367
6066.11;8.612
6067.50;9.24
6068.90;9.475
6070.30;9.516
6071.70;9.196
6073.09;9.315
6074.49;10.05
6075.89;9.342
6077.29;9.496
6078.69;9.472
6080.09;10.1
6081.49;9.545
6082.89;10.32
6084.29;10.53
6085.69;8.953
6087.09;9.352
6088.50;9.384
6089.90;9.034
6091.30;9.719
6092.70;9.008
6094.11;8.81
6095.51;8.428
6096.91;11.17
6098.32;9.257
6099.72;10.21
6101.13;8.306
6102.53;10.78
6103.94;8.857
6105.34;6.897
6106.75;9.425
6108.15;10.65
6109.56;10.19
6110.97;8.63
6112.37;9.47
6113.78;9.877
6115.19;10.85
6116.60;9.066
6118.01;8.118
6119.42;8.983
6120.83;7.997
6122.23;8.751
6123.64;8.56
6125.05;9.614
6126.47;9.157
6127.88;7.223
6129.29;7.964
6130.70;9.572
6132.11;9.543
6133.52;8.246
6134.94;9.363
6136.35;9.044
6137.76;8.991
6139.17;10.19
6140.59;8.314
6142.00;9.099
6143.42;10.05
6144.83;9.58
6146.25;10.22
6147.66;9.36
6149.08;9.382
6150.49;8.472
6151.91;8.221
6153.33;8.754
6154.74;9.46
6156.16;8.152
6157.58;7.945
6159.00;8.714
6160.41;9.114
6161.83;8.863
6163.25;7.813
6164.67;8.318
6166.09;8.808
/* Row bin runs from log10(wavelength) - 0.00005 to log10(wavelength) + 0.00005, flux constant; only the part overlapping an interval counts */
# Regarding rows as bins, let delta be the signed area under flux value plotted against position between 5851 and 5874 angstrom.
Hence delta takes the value 217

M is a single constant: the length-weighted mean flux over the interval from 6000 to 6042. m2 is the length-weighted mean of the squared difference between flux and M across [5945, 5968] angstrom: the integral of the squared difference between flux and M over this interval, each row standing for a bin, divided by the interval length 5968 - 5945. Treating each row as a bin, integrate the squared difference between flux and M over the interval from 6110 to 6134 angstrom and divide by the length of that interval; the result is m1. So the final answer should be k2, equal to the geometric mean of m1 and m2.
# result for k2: 0.9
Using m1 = 1.1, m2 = 0.73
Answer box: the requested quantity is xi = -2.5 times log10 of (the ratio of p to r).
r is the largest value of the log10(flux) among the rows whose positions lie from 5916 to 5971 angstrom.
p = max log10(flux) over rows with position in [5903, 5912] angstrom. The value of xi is 0.079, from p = 0.96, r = 1.03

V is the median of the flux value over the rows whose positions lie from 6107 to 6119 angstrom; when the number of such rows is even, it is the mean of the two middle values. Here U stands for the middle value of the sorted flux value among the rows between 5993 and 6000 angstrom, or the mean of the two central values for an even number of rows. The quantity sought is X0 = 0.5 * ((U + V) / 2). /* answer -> 4.74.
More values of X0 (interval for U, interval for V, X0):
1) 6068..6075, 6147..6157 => 4.56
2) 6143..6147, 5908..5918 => 4.67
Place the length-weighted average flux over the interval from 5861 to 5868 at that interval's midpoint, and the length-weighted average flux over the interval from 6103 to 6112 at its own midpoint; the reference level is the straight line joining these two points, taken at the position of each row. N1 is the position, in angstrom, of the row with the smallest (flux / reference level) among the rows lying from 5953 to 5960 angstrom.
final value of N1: 5954.02 angstrom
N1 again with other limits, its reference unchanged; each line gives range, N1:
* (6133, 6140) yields 6133.52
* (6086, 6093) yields 6092.70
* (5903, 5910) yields 5907.58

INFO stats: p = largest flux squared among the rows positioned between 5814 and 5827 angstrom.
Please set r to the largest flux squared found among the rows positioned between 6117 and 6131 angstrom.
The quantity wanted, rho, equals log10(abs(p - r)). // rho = 1.36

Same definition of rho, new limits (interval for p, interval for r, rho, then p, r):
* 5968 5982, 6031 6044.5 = 1.18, 127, 142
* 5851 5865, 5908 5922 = 1.33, 121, 100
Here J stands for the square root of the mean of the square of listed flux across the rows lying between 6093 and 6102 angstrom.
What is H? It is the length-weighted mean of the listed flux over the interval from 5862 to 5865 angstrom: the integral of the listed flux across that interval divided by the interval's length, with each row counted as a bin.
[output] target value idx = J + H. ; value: 18.2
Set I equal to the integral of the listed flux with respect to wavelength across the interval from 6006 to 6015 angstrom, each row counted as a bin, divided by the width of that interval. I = 8.9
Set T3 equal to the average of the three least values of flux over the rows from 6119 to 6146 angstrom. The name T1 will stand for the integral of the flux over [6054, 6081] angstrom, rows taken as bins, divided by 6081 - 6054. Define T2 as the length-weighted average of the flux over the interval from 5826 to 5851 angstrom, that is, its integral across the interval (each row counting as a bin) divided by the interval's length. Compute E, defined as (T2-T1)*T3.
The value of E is 4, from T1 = 9.38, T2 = 9.85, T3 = 7.73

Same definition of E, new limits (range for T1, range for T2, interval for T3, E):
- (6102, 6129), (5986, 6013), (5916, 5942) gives 3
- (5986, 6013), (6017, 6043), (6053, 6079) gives 2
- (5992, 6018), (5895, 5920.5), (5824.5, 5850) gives -7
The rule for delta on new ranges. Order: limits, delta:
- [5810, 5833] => 221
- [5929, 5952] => 215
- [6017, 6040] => 220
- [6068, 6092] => 230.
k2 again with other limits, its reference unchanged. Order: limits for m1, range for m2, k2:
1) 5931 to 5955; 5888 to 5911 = 1.3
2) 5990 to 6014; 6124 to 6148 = 0.9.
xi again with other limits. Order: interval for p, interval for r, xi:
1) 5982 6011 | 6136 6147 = -0.040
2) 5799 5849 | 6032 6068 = -0.022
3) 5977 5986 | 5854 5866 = 0.020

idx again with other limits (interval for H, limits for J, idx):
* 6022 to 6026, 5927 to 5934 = 19.3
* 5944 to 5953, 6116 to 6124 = 17.6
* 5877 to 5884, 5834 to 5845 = 18.8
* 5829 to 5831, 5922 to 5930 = 19.2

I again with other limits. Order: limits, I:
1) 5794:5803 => 9.5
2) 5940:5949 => 9.2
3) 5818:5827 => 9.7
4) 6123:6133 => 8.8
